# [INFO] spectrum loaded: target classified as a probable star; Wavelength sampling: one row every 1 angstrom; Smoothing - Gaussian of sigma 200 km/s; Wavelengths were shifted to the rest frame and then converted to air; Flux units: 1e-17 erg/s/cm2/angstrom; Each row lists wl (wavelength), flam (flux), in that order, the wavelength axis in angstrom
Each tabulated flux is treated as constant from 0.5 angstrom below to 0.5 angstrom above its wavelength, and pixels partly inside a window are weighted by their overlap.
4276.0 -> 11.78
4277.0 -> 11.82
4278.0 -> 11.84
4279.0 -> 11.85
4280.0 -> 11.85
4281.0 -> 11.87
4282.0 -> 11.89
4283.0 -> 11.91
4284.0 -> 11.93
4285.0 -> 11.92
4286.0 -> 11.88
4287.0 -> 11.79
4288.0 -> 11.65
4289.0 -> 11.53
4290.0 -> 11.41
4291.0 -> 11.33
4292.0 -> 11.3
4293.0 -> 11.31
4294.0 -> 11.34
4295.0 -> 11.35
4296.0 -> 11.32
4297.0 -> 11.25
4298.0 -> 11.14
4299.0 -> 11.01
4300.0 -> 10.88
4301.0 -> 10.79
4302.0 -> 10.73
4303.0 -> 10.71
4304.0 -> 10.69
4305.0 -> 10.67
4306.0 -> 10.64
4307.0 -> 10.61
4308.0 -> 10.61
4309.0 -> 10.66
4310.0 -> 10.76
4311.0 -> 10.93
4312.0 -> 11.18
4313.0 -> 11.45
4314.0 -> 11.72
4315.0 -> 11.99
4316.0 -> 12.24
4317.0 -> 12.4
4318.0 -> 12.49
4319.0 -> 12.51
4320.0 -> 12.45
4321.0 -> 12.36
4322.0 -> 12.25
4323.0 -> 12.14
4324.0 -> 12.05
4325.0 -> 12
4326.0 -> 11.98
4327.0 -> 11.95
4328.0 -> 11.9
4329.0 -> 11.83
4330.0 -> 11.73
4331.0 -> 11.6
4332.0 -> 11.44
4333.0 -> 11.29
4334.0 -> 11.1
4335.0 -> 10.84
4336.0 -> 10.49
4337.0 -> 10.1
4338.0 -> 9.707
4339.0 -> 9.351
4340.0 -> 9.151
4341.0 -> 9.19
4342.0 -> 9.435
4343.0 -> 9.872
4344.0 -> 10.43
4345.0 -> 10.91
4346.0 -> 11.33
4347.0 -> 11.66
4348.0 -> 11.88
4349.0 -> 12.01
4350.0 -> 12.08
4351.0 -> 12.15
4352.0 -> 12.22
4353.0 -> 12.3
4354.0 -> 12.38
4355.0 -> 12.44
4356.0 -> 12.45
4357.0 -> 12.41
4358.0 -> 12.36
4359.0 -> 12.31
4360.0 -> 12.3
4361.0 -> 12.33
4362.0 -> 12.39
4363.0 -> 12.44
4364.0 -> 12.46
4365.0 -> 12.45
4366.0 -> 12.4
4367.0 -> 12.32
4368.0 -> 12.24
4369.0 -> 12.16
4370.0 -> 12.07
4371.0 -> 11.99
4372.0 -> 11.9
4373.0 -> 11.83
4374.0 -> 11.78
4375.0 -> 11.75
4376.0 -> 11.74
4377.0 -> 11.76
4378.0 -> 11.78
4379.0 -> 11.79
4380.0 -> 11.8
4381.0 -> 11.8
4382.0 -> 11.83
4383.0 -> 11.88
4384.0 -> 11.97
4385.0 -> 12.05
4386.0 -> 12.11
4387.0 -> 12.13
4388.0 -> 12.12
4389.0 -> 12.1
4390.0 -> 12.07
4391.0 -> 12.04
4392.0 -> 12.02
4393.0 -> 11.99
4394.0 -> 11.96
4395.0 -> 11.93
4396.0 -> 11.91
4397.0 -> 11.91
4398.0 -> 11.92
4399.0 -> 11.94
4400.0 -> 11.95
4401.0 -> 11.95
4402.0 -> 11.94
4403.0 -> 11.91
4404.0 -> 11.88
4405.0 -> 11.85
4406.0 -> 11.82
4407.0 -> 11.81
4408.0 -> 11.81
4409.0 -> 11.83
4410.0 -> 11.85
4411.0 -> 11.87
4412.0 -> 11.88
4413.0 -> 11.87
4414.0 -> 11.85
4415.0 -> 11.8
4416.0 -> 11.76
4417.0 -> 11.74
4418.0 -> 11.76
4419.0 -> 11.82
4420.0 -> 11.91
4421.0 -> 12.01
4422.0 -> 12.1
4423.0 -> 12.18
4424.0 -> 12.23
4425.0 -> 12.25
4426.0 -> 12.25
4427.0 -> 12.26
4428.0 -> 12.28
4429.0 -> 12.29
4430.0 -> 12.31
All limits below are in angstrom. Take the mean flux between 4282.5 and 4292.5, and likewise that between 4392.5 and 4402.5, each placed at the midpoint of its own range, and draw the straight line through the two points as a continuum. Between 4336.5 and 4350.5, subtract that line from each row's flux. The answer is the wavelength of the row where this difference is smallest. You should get 4340.0 angstrom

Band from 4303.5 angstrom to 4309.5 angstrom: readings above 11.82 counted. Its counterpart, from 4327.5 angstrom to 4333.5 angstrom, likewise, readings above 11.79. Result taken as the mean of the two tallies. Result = 1.0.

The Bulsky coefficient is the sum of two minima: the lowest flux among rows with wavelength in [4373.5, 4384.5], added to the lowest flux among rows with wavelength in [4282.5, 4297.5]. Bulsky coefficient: 23.0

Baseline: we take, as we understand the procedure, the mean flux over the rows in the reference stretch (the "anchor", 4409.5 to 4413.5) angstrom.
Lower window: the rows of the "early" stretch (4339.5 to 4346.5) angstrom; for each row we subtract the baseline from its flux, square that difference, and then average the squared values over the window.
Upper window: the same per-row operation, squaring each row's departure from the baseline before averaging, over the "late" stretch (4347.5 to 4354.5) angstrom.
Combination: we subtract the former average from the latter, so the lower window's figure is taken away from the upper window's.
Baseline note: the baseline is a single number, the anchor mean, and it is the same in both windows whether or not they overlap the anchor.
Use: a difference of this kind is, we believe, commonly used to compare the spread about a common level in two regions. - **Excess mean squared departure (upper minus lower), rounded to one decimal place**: -3.9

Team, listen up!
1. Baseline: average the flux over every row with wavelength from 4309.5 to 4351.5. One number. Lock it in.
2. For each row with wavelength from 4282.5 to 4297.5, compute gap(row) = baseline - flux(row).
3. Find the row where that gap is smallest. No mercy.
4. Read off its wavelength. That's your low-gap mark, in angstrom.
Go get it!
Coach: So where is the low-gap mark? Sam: 4284.0 angstrom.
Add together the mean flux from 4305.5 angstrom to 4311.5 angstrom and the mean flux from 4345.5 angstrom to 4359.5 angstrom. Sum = 22.8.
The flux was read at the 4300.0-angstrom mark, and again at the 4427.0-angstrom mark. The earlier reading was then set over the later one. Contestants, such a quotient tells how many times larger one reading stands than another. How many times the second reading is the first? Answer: 0.89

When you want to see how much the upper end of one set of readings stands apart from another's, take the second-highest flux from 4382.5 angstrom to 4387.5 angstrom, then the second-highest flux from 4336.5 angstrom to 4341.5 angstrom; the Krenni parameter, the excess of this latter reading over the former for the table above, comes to -2.4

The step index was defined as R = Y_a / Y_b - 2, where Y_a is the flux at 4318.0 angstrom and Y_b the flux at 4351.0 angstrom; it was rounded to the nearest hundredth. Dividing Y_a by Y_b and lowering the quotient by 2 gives -0.97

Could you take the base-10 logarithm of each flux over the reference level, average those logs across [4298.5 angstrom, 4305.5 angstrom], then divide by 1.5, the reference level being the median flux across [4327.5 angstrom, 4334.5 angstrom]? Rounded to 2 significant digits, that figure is -0.021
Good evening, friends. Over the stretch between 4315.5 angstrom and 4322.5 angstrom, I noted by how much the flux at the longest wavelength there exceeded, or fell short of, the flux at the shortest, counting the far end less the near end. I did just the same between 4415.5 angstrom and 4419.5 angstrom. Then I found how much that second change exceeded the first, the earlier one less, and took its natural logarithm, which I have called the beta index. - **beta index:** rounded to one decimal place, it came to -3.0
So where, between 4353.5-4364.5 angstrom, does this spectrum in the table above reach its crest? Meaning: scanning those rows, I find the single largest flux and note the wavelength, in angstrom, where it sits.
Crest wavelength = 4364.0 angstrom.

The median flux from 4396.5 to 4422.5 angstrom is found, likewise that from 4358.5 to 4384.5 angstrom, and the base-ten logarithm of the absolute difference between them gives -0.96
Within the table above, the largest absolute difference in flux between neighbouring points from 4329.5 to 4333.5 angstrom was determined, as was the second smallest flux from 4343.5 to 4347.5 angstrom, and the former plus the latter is 11.1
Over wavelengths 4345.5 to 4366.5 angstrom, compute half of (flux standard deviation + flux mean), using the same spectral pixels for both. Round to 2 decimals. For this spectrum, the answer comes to 6.26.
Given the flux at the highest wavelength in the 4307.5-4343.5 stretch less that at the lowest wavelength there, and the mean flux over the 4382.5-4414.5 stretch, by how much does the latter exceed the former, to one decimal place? 12.7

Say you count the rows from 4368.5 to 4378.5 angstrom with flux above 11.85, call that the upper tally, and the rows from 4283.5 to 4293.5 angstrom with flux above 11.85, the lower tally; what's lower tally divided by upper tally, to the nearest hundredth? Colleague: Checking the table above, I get 0.75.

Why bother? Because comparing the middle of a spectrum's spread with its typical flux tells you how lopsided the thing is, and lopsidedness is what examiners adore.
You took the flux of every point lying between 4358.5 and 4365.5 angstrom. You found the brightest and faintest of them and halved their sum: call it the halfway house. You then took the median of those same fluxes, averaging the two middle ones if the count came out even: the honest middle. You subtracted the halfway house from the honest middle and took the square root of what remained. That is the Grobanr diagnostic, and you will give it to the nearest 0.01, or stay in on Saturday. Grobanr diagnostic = 0.10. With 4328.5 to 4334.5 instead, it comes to 0.23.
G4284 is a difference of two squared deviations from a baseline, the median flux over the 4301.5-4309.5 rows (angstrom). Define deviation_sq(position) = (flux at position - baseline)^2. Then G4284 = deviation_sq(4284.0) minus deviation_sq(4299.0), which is 1.5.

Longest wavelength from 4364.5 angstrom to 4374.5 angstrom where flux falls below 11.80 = 4374.0 angstrom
